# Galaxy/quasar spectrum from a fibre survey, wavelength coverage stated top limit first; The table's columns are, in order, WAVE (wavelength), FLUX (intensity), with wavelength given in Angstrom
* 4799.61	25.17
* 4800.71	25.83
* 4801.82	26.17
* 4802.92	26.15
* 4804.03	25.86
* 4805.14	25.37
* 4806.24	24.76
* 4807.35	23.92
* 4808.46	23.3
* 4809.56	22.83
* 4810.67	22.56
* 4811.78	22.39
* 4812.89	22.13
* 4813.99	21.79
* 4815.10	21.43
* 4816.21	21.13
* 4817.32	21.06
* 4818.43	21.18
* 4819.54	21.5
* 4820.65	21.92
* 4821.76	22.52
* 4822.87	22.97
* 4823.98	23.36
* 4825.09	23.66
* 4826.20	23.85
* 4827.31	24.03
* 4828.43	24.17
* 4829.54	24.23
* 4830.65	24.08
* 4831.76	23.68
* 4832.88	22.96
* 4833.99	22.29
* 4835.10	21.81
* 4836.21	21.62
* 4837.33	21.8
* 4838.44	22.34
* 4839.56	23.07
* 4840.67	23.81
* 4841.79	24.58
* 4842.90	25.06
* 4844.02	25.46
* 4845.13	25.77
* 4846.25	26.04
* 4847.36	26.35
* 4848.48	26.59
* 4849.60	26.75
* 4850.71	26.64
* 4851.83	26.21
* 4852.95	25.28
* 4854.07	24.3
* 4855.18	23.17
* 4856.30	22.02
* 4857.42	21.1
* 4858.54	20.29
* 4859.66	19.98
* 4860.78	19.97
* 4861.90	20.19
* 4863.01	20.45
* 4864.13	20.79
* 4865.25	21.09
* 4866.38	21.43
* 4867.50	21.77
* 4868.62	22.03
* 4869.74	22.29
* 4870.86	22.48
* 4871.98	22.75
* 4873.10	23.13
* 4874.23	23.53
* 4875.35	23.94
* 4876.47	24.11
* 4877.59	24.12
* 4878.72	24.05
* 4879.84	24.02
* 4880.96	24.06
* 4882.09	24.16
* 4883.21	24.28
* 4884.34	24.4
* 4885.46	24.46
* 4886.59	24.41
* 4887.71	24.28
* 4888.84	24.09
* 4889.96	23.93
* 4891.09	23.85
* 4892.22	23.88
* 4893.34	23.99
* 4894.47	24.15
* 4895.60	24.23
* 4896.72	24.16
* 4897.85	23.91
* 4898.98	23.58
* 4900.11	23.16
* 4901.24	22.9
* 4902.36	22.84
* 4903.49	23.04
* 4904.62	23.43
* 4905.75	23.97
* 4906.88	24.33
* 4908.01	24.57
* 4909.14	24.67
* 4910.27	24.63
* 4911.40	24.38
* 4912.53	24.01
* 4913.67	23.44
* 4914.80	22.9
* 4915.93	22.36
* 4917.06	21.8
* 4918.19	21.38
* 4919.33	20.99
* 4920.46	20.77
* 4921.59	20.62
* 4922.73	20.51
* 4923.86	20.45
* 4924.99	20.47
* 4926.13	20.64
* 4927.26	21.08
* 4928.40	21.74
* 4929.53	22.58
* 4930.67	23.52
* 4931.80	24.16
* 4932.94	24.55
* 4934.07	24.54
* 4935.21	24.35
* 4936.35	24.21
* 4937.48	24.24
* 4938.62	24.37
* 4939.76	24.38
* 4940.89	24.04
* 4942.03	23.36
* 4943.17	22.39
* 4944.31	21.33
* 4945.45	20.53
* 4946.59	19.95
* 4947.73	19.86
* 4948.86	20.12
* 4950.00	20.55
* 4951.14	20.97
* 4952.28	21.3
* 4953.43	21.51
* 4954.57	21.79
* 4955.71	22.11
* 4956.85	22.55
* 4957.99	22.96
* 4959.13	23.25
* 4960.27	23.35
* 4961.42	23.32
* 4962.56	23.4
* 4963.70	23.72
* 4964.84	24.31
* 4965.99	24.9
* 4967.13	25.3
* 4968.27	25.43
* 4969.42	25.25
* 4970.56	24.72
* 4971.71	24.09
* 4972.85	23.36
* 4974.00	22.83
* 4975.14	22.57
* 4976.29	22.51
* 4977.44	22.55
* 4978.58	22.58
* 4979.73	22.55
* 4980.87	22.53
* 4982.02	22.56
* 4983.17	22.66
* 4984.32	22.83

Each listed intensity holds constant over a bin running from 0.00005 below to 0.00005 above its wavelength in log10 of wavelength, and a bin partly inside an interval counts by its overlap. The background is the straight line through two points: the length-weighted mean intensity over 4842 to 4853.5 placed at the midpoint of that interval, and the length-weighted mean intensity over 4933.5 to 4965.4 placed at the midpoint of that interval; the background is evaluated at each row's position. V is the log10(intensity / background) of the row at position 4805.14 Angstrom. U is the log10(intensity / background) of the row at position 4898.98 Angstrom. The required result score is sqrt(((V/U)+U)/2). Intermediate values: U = -0.013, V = -0.033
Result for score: 1.1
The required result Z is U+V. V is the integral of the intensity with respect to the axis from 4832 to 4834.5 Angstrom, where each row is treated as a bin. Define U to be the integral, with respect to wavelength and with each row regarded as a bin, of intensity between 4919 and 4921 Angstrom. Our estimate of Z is 99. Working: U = 42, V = 57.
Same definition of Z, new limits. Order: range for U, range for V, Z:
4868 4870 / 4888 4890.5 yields 104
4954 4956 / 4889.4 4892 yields 106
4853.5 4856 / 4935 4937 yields 108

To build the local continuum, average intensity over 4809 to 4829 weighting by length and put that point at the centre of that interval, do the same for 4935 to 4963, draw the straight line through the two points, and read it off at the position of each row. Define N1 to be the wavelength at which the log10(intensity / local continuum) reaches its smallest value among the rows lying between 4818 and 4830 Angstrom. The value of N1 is 4818.43 Angstrom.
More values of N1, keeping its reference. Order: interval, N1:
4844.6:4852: 4845.13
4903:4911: 4903.49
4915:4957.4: 4947.73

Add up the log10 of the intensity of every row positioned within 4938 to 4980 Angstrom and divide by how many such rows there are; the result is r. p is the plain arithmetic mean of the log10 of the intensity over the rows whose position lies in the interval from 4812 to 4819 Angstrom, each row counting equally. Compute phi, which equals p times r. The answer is 1.807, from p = 1.33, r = 1.36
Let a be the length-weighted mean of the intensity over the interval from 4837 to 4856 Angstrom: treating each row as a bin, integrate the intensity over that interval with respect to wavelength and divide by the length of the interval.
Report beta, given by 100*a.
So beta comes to 2490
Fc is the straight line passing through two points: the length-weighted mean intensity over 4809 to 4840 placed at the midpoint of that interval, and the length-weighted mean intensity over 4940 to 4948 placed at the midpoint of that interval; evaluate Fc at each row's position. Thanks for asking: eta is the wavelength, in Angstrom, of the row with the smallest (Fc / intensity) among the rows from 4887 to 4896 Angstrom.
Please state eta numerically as 4895.60 Angstrom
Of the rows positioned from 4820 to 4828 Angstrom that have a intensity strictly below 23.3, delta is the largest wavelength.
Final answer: 4822.87 Angstrom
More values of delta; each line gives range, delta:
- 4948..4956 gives 4955.71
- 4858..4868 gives 4867.50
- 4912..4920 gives 4919.33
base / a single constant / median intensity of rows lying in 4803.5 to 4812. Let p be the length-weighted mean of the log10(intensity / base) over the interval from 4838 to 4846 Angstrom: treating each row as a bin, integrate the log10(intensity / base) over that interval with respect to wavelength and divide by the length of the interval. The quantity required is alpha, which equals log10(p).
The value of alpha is -1.86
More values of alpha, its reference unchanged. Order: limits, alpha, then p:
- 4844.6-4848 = -1.37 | 0.043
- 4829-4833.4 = -2.63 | 0.002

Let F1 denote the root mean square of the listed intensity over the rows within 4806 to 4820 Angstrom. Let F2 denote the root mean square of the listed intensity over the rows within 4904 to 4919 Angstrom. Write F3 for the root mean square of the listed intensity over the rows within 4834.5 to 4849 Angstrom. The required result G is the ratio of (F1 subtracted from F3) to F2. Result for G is 0.081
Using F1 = 22.3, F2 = 23.6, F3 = 24.2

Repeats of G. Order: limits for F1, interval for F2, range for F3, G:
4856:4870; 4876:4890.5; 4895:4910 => 0.112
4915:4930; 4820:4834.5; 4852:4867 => 0.018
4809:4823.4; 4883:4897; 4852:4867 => -0.015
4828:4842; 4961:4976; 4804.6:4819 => -0.020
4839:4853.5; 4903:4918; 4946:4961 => -0.166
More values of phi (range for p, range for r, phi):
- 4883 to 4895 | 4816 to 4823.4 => 1.850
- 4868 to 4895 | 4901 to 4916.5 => 1.890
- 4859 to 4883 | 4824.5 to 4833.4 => 1.858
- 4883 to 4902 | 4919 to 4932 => 1.836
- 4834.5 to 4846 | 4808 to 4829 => 1.853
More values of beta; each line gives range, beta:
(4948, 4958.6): 2151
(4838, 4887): 2347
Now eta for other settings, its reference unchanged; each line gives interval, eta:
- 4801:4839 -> 4801.82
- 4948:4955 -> 4954.57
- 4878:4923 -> 4909.14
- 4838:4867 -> 4849.60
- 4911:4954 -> 4932.94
